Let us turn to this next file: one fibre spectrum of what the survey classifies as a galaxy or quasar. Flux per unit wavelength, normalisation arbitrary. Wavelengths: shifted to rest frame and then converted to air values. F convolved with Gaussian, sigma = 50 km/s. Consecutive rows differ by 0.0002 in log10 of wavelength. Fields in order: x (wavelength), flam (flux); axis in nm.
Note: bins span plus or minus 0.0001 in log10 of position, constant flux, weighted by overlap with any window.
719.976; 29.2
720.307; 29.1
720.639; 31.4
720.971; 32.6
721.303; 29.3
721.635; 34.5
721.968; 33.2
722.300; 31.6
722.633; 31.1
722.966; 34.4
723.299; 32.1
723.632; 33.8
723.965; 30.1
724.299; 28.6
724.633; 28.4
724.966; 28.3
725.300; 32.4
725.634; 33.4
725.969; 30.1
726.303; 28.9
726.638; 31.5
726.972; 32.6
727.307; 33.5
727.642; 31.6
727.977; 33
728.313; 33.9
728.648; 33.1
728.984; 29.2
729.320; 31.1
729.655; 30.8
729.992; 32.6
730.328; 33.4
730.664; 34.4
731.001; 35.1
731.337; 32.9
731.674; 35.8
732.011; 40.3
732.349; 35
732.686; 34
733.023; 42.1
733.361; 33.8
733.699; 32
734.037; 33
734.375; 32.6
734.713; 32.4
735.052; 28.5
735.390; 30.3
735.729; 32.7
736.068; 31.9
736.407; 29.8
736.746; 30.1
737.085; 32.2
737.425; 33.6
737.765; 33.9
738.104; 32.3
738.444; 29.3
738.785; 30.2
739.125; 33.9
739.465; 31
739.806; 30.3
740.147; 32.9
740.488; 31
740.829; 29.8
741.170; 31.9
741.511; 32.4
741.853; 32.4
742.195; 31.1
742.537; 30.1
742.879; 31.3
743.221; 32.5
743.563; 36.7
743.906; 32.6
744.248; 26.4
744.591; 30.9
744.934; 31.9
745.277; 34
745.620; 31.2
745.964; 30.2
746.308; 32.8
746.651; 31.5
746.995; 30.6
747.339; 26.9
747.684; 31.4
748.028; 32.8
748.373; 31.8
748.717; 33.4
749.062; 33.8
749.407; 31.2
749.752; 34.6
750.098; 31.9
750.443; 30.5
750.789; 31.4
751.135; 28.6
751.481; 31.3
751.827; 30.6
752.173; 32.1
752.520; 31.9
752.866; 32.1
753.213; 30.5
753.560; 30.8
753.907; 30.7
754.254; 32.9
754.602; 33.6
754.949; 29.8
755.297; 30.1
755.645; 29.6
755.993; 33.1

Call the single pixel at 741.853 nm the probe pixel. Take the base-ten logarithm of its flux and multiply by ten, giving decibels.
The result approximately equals 15.11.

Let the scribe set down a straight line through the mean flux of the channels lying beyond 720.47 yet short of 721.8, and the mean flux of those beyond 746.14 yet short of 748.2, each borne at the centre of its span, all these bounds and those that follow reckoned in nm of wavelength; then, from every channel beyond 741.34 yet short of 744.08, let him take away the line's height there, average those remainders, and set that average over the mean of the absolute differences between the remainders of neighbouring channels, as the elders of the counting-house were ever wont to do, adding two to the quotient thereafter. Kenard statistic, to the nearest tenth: 2.7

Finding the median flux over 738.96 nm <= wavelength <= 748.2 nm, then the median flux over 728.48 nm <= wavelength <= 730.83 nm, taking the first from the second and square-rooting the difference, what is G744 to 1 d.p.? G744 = 1.1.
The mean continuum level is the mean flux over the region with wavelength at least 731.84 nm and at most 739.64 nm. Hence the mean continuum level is 32.8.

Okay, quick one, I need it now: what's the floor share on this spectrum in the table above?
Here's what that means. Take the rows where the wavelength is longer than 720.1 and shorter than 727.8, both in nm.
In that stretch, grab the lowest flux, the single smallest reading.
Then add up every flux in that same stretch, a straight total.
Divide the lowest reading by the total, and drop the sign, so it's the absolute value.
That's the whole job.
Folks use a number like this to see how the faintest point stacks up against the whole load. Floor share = 0.0392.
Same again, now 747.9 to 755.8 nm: 0.0394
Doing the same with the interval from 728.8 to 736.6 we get 0.0373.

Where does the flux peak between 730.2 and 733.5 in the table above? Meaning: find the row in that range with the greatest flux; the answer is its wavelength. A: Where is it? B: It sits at 733.023 nm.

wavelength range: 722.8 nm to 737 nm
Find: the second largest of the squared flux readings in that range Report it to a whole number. 1624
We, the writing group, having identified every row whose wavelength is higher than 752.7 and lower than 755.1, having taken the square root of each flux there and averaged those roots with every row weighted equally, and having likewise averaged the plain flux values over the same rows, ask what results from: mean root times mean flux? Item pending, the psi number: 177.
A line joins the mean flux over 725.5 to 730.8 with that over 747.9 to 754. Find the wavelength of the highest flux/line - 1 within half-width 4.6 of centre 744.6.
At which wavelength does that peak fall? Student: 743.563 nm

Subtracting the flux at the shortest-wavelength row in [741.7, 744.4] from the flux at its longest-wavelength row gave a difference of -6.0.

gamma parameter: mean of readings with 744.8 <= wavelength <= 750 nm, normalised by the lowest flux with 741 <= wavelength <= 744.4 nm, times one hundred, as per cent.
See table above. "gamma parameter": 121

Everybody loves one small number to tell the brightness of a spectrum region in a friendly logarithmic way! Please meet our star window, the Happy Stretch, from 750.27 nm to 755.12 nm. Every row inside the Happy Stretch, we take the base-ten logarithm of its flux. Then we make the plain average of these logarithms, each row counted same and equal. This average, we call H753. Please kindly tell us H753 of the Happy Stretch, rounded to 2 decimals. 1.49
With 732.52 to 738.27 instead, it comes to 1.51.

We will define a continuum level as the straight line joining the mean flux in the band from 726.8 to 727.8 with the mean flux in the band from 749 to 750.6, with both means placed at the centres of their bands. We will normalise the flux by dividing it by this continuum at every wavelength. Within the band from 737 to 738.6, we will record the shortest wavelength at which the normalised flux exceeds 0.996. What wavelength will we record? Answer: 737.425 nm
